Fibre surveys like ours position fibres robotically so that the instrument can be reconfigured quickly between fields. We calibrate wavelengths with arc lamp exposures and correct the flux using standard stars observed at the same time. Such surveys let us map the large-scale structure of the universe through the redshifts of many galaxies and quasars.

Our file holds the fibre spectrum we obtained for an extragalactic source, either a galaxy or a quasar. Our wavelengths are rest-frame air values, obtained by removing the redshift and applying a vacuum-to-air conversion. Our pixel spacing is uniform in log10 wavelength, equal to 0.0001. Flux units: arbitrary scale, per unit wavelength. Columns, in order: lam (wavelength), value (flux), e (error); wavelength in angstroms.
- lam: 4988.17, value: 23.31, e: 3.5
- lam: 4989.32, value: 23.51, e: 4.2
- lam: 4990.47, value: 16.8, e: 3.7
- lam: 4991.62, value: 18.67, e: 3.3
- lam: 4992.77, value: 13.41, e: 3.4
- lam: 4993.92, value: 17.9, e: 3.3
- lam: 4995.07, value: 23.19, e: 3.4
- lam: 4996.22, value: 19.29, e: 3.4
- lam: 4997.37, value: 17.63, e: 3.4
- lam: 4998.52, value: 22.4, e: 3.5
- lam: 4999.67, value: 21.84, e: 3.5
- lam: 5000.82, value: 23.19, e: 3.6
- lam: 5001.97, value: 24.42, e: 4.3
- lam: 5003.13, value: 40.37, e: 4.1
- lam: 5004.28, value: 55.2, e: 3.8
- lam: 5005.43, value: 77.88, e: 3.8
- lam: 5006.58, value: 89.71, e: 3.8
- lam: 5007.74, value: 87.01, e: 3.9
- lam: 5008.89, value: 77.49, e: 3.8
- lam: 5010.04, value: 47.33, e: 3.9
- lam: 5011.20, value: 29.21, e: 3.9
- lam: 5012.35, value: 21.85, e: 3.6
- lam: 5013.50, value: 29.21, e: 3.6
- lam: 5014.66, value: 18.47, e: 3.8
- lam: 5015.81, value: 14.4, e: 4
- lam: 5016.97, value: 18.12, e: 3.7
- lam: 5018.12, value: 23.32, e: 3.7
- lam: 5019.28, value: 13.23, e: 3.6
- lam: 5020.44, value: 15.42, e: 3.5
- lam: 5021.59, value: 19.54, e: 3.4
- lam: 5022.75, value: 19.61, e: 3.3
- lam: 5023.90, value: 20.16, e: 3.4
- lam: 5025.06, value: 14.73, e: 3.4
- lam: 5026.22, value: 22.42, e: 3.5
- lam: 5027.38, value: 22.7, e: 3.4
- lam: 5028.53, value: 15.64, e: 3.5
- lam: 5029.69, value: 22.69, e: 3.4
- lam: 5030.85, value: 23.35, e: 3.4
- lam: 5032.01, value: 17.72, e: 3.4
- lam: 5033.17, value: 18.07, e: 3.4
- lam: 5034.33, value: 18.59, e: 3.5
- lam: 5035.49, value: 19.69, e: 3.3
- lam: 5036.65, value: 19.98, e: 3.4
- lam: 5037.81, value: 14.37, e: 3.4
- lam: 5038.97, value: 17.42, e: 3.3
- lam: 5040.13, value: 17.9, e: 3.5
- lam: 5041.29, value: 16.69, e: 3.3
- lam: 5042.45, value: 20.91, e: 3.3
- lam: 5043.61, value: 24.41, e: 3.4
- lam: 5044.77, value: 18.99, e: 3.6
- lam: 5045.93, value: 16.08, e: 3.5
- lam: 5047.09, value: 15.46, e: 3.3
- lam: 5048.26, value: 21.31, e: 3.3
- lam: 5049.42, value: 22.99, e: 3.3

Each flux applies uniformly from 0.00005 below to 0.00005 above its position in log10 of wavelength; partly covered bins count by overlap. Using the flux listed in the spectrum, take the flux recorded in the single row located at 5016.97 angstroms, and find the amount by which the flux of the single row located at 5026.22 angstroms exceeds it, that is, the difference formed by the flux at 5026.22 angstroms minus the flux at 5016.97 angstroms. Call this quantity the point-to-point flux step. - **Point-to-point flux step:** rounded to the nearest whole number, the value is 4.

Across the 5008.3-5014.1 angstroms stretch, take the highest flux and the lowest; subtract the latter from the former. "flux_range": 56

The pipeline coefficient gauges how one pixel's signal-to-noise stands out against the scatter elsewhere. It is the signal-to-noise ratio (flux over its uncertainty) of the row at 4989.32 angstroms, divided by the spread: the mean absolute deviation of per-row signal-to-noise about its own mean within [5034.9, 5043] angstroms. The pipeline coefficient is 10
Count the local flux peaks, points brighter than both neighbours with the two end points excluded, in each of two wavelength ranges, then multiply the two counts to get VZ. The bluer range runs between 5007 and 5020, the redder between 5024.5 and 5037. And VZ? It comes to 4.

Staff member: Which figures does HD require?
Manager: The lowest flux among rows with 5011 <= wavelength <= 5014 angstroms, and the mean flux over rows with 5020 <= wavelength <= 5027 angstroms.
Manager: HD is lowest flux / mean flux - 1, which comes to 0.2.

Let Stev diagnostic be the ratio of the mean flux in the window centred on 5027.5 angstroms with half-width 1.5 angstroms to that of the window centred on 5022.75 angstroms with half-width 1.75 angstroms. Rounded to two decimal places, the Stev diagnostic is 1.02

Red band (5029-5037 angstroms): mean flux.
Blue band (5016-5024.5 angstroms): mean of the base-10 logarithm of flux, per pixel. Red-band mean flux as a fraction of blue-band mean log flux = 15.9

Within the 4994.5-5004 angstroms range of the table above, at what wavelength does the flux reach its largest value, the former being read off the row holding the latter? 5003.13 angstroms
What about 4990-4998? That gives 4995.07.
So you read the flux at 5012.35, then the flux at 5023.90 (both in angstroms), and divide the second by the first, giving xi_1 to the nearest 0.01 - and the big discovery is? 0.92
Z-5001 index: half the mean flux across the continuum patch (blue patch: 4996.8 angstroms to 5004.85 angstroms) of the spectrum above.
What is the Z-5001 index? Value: 14.6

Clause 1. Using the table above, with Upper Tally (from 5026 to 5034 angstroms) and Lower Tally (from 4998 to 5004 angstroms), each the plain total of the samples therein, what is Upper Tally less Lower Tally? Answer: 10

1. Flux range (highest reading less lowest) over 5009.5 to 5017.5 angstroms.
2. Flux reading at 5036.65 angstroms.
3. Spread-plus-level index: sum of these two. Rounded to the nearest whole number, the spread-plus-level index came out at 53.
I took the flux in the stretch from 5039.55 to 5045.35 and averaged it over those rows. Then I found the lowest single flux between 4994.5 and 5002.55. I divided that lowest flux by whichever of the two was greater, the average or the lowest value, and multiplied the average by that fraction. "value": 17.6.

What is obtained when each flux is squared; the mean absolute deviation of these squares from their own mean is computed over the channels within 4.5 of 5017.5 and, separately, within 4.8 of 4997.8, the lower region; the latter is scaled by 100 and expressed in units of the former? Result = 58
